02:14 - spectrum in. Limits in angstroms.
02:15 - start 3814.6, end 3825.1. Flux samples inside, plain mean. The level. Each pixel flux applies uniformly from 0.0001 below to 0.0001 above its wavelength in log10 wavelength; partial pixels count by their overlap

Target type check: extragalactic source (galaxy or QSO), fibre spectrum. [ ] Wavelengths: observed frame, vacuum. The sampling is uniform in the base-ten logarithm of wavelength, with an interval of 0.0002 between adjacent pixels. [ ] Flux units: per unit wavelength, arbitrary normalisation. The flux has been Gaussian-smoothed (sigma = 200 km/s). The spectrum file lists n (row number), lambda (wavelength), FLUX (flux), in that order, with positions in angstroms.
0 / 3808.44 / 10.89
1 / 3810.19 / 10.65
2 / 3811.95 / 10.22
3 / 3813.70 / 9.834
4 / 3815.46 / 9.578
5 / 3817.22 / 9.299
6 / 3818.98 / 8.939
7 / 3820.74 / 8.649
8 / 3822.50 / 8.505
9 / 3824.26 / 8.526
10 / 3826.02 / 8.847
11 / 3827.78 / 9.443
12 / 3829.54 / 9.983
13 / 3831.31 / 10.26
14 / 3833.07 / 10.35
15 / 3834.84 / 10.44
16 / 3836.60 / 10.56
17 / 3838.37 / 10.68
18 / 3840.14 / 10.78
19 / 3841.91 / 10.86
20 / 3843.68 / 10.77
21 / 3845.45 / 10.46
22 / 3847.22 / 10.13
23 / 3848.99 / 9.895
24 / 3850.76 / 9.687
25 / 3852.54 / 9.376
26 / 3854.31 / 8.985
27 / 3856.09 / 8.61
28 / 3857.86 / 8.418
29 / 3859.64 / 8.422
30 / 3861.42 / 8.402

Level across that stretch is 8.9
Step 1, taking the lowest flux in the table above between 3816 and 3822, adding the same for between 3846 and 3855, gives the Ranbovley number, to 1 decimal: 17.6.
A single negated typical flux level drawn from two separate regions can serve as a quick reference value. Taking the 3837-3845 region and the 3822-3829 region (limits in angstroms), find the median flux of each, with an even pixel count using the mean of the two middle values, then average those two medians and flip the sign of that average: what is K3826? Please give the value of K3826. -9.7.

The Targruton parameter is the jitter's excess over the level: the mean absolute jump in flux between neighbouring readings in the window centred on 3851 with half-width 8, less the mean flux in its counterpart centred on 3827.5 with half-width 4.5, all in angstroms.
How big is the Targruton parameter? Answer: -9.1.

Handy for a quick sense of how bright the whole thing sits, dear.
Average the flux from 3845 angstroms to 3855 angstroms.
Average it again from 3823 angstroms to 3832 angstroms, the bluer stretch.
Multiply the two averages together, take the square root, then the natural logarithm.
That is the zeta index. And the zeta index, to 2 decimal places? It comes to 2.26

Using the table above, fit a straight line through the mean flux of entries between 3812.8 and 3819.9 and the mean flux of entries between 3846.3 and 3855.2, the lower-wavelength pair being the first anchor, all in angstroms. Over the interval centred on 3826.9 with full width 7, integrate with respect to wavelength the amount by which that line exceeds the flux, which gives 2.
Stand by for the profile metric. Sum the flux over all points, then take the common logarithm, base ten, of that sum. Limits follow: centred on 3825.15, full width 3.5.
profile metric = 1.24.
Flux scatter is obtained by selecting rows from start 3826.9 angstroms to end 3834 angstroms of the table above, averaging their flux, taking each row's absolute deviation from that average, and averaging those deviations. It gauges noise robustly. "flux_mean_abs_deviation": 0.30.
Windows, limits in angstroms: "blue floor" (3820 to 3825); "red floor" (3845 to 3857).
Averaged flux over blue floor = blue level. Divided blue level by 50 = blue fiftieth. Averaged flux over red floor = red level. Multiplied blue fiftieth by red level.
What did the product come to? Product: 1.64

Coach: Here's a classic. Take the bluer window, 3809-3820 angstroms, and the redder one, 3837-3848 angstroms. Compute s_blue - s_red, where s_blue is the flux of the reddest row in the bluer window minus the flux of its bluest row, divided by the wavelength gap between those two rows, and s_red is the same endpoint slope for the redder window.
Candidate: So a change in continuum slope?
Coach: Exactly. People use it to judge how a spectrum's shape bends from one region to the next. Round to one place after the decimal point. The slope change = -0.1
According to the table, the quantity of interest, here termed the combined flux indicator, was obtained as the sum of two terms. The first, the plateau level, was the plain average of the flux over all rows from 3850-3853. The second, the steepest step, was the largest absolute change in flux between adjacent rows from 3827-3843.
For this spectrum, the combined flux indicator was 10.1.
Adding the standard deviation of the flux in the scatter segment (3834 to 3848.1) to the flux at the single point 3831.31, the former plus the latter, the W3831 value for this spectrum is 10.5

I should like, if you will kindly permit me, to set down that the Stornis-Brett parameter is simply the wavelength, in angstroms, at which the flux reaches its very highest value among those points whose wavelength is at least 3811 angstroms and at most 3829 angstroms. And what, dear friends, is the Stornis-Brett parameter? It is 3811.95 angstroms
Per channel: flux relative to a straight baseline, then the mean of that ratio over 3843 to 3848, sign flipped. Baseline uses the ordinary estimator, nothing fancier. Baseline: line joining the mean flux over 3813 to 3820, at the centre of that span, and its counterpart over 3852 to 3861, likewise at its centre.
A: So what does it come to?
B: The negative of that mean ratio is -1.17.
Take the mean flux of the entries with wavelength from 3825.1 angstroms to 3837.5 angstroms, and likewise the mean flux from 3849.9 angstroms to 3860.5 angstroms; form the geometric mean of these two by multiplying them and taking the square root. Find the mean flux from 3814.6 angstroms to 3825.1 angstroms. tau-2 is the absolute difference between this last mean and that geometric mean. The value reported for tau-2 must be 0.52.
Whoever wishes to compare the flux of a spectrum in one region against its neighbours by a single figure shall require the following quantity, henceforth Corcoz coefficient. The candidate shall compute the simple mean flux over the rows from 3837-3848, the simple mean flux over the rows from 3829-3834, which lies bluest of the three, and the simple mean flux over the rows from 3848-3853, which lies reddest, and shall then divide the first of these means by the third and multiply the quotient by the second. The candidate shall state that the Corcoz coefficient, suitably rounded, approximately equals 11.2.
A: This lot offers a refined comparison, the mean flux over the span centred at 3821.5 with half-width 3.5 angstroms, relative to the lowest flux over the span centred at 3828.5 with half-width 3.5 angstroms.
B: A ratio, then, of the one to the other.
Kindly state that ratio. 0.98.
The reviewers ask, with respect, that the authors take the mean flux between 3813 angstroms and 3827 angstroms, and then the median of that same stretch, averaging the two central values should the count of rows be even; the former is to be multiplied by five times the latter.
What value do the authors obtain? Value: 401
